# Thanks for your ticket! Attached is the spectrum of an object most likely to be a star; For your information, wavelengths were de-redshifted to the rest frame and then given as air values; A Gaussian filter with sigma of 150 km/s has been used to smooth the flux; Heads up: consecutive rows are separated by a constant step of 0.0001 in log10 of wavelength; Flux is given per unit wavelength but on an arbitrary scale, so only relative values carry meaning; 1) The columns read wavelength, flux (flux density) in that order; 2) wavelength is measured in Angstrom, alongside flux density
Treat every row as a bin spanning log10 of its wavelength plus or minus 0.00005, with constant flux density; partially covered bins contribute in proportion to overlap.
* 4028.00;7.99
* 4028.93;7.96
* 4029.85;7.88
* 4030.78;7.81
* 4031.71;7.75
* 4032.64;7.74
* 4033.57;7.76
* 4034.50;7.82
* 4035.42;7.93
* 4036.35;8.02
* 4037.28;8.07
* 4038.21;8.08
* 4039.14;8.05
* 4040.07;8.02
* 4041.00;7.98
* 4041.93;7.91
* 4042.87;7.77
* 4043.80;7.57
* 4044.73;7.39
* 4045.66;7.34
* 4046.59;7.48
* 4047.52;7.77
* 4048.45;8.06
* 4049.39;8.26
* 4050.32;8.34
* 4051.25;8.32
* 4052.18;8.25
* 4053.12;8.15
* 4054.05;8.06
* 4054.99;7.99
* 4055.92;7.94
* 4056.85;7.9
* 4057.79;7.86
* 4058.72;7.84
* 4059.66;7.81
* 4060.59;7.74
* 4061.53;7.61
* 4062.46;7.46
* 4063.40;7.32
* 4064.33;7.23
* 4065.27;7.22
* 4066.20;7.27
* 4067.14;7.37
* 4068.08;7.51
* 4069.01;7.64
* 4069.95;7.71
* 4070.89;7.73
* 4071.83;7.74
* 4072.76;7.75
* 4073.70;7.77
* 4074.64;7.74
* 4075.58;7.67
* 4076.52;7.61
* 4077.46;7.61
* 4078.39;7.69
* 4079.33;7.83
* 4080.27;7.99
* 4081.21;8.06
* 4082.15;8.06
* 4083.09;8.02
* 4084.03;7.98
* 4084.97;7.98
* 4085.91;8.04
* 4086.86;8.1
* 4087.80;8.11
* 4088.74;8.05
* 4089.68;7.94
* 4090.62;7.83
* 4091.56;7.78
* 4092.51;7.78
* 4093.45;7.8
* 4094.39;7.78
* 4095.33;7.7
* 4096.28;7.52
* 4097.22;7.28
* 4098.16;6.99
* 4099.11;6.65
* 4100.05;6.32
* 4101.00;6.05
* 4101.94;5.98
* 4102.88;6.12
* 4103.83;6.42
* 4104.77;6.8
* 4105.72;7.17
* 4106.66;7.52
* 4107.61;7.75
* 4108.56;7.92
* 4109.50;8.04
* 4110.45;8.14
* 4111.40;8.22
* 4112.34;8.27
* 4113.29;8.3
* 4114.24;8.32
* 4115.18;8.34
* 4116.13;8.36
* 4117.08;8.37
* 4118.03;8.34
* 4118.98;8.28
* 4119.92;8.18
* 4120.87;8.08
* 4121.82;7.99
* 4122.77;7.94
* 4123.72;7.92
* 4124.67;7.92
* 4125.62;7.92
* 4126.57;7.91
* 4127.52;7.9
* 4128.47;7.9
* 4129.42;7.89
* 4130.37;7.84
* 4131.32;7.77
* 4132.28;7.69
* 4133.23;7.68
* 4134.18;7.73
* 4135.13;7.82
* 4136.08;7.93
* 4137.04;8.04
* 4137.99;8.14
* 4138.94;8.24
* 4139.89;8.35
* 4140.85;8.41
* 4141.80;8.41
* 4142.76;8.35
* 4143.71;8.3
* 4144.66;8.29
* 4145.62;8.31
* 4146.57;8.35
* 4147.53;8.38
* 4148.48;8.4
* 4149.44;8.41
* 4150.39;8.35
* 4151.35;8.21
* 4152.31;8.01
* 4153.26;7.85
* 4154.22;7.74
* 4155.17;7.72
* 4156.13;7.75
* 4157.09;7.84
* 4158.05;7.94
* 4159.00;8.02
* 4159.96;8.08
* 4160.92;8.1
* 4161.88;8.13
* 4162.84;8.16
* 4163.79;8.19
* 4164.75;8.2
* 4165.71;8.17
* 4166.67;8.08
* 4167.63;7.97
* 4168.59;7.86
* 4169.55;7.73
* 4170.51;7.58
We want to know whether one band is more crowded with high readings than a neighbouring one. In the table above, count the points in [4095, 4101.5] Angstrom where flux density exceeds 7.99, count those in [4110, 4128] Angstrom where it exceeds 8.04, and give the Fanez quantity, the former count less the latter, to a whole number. -12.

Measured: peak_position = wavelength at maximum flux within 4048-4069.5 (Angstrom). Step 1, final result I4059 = 4050.32 Angstrom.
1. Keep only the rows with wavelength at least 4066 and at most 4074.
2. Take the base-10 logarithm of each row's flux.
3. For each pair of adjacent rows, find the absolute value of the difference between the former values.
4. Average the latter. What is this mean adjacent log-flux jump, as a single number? 0.0036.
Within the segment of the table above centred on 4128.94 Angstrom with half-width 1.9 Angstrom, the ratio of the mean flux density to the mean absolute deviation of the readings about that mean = 371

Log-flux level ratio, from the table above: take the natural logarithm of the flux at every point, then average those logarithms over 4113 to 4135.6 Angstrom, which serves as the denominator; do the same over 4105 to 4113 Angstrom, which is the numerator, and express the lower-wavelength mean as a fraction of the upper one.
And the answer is 0.99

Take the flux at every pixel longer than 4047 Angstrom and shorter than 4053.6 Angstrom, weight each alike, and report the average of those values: 8.16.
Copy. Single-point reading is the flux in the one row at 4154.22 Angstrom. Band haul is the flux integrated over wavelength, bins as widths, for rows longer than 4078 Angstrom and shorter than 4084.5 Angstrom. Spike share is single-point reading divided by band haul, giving 0.15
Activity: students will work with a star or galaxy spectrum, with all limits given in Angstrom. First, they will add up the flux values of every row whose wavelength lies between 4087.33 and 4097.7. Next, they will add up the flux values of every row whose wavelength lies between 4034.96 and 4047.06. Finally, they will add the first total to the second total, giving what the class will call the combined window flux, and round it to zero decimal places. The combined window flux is 187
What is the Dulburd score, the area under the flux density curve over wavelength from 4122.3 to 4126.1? 30.1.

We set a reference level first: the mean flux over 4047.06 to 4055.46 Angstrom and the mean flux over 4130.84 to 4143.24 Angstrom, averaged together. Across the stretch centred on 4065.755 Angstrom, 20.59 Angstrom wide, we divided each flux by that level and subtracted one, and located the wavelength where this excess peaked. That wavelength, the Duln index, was 4055.92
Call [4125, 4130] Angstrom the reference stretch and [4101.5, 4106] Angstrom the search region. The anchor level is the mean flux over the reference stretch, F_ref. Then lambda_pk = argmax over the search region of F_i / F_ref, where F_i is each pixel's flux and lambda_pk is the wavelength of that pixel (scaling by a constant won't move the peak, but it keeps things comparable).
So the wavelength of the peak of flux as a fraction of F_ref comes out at 4105.72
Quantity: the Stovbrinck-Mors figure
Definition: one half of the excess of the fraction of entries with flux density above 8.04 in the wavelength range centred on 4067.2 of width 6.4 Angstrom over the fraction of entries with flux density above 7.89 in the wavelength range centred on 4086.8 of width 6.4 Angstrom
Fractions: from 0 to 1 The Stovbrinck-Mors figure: -0.50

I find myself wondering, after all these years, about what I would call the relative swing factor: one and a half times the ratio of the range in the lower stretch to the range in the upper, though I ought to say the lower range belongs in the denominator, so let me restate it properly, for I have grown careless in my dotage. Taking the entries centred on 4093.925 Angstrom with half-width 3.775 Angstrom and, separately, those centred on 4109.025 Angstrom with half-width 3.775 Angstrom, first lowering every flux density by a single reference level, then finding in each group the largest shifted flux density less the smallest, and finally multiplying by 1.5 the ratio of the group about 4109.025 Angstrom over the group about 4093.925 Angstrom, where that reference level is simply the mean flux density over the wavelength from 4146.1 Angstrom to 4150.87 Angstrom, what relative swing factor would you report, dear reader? 3.0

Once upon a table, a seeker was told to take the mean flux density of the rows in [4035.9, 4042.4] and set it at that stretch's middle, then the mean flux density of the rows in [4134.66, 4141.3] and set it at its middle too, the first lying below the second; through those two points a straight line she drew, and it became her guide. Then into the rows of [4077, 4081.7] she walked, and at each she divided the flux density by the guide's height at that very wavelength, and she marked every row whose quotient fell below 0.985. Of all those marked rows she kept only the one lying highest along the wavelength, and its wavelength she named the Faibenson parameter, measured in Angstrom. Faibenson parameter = 4079.33 Angstrom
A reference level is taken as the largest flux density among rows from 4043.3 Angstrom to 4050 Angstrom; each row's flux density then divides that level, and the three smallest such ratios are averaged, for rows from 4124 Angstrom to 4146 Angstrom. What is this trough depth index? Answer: 0.98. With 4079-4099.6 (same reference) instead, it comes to 1.02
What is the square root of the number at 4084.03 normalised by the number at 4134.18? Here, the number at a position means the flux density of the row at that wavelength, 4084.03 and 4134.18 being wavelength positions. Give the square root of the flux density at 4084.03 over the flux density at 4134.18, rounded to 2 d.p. 1.02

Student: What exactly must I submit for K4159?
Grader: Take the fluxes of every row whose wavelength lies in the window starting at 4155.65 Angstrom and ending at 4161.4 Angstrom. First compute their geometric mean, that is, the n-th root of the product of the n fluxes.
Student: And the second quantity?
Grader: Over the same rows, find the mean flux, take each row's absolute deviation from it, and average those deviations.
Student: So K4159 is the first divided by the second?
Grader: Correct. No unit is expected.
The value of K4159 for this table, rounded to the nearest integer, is 71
